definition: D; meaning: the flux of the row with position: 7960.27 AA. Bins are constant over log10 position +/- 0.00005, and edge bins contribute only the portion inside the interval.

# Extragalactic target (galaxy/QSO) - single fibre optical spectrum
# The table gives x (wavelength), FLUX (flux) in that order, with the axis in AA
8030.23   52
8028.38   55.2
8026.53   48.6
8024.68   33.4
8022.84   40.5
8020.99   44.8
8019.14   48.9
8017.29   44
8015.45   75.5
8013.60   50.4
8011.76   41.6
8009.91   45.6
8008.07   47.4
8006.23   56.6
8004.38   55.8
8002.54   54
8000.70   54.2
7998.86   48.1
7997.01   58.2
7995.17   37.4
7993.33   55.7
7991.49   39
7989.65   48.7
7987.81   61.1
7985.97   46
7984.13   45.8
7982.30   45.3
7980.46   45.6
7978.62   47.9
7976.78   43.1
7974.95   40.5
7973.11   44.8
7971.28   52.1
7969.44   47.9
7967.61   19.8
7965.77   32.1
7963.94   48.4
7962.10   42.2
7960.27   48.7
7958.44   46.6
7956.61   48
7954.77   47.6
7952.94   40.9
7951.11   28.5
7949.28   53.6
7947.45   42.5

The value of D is 48.7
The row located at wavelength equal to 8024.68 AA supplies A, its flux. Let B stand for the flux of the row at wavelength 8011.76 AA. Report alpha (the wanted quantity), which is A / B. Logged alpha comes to 0.80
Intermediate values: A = 33.4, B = 41.6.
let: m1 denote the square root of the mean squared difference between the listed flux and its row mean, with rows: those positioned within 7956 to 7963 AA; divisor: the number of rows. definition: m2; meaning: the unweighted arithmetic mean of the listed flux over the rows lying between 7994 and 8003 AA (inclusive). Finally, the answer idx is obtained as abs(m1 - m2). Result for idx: 48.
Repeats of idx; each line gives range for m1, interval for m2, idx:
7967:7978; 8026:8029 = 42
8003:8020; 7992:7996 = 37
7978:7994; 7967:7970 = 28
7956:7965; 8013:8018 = 54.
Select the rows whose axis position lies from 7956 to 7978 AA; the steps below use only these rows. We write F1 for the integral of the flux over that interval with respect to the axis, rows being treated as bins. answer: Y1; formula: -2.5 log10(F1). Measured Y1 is -7.44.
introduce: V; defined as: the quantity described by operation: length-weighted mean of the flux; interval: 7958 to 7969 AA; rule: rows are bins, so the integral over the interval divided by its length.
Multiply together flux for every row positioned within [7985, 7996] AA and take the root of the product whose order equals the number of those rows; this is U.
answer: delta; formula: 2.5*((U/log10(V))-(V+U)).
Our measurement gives -143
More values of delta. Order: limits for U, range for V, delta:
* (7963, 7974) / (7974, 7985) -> -150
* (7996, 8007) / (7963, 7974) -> -154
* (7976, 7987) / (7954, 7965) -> -162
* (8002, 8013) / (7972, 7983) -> -161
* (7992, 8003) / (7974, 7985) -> -162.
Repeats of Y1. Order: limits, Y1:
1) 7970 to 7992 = -7.53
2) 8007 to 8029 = -7.56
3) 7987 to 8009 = -7.63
